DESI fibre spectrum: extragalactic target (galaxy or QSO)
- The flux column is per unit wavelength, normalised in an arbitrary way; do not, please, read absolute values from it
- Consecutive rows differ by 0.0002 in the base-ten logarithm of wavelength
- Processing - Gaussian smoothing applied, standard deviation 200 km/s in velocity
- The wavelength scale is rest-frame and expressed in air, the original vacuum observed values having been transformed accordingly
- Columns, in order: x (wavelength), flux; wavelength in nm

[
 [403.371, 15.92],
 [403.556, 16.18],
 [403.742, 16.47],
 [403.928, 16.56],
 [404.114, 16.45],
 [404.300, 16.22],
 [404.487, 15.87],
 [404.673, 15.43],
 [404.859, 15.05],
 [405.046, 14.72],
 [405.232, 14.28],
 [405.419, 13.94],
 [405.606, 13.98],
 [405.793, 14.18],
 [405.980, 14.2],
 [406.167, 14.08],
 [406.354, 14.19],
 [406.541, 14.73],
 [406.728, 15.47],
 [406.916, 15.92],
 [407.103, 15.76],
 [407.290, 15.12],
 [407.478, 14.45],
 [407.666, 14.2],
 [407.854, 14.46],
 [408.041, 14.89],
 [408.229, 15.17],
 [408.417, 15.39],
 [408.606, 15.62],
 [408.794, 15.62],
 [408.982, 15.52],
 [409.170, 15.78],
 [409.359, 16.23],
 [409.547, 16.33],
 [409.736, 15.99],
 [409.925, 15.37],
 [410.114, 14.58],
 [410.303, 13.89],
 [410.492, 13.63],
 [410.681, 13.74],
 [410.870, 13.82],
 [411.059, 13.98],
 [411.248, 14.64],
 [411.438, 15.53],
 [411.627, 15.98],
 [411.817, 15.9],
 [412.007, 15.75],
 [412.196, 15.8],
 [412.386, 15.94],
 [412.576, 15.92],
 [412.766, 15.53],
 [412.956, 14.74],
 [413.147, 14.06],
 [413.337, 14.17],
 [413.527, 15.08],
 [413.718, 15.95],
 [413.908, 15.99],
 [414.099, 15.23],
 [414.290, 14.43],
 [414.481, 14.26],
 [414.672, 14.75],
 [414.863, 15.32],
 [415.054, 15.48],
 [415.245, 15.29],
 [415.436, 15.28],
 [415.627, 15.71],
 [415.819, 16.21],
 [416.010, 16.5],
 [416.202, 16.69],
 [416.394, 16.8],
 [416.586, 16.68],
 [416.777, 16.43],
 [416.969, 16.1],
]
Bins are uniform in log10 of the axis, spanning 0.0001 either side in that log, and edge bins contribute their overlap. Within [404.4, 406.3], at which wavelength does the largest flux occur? 404.487 nm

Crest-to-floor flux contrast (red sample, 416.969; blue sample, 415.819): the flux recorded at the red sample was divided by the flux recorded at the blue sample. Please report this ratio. 0.99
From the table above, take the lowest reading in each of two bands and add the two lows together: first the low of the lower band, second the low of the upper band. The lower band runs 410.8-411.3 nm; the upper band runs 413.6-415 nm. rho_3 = 28.1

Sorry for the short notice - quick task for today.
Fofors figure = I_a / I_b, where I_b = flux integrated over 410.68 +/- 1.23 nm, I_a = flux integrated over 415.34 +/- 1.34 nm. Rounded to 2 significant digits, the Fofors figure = 1.1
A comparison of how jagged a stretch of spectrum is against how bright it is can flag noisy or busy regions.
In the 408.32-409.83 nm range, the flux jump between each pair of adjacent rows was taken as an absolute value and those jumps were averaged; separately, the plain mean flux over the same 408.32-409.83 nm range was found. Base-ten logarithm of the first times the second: 0.52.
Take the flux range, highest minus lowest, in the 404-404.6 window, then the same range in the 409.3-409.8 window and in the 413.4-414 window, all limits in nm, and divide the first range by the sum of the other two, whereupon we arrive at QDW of 0.46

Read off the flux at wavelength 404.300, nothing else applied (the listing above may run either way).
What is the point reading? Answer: 16.22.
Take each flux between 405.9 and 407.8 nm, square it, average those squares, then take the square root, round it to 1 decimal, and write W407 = 14.8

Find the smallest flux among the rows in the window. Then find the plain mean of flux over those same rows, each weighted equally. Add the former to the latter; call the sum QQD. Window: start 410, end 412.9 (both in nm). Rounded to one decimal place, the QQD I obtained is 28.6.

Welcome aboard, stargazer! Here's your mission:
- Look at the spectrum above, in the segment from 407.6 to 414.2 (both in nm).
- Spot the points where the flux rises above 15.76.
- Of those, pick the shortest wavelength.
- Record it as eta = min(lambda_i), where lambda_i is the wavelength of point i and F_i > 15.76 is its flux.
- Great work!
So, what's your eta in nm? 409.170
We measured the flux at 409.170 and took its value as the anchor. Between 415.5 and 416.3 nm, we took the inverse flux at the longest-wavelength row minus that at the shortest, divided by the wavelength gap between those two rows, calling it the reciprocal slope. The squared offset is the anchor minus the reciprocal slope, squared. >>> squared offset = 249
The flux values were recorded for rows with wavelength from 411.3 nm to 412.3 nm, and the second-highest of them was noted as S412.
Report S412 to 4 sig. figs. 15.90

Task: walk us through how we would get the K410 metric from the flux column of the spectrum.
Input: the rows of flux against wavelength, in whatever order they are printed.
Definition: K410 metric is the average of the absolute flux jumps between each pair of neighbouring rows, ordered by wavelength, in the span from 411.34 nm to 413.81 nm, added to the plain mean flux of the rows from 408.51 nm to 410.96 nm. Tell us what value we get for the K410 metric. 15.5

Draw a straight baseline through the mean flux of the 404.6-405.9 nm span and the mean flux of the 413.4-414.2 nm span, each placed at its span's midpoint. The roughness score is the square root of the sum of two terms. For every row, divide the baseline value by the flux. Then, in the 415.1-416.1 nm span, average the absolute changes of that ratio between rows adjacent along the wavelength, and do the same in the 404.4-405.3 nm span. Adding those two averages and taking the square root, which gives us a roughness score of 0.21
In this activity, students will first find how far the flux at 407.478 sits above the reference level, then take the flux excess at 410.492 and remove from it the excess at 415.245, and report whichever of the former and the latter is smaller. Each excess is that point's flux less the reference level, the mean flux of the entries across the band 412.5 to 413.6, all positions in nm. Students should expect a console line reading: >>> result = -1.7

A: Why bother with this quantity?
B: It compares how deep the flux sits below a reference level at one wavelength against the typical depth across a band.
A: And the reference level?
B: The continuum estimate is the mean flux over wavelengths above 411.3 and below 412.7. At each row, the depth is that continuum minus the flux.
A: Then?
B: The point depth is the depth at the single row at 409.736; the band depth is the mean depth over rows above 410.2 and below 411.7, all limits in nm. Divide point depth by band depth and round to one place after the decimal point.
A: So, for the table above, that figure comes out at -0.1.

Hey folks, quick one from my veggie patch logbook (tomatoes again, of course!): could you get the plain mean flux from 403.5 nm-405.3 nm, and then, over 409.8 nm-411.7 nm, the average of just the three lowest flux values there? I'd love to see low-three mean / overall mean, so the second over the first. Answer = 0.873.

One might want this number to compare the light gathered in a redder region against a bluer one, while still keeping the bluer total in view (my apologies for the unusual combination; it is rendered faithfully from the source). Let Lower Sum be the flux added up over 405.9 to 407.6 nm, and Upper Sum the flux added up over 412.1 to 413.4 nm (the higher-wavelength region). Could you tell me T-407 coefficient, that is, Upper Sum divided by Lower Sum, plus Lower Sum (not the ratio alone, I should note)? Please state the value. 135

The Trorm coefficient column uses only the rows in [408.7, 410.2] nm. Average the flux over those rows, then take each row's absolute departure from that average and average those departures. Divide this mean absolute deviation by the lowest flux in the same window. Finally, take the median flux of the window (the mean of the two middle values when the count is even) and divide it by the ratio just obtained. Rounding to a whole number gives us 565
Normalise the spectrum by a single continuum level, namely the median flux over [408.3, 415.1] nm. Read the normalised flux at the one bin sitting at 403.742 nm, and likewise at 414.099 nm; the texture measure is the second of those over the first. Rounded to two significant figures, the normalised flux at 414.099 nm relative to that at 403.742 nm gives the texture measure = 0.92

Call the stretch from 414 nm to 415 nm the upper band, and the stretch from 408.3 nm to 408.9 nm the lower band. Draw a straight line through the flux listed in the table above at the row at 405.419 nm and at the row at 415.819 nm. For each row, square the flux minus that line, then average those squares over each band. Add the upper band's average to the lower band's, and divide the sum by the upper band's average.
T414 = 1.6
